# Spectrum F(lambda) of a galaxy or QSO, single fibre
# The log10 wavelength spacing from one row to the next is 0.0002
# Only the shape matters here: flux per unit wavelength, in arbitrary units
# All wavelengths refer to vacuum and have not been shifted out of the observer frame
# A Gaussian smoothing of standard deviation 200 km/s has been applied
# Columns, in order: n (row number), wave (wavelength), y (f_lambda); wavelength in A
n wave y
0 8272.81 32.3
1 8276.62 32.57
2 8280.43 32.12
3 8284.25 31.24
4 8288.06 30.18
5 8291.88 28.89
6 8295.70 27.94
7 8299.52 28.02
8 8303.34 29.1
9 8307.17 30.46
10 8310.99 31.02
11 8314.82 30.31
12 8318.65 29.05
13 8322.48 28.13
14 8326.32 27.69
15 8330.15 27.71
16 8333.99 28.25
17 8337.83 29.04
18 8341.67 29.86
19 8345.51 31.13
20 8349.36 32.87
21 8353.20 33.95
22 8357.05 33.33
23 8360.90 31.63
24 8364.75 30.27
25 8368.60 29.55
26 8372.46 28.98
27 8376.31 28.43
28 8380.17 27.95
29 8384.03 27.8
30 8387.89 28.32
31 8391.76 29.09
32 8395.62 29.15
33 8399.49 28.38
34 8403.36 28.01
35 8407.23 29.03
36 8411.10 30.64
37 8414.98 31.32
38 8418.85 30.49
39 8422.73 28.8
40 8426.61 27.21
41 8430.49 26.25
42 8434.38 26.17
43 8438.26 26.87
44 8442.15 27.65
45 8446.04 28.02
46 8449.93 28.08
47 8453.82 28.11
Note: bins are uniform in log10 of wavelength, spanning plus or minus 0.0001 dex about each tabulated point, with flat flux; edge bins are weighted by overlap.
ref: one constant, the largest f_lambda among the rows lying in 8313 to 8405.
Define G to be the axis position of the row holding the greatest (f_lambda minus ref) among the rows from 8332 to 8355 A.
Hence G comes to 8353.20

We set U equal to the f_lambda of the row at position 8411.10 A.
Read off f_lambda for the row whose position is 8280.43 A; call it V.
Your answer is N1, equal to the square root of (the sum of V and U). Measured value 7.92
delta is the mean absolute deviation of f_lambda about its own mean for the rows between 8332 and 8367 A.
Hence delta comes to 1.60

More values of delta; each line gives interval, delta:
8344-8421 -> 1.55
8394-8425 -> 1.00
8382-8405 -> 0.44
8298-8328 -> 1.03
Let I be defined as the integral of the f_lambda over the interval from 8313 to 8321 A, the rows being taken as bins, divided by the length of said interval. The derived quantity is 29.6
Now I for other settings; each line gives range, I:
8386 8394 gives 28.7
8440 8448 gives 27.8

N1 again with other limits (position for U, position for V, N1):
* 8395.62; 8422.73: 7.61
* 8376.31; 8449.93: 7.52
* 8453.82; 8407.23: 7.56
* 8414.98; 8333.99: 7.72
